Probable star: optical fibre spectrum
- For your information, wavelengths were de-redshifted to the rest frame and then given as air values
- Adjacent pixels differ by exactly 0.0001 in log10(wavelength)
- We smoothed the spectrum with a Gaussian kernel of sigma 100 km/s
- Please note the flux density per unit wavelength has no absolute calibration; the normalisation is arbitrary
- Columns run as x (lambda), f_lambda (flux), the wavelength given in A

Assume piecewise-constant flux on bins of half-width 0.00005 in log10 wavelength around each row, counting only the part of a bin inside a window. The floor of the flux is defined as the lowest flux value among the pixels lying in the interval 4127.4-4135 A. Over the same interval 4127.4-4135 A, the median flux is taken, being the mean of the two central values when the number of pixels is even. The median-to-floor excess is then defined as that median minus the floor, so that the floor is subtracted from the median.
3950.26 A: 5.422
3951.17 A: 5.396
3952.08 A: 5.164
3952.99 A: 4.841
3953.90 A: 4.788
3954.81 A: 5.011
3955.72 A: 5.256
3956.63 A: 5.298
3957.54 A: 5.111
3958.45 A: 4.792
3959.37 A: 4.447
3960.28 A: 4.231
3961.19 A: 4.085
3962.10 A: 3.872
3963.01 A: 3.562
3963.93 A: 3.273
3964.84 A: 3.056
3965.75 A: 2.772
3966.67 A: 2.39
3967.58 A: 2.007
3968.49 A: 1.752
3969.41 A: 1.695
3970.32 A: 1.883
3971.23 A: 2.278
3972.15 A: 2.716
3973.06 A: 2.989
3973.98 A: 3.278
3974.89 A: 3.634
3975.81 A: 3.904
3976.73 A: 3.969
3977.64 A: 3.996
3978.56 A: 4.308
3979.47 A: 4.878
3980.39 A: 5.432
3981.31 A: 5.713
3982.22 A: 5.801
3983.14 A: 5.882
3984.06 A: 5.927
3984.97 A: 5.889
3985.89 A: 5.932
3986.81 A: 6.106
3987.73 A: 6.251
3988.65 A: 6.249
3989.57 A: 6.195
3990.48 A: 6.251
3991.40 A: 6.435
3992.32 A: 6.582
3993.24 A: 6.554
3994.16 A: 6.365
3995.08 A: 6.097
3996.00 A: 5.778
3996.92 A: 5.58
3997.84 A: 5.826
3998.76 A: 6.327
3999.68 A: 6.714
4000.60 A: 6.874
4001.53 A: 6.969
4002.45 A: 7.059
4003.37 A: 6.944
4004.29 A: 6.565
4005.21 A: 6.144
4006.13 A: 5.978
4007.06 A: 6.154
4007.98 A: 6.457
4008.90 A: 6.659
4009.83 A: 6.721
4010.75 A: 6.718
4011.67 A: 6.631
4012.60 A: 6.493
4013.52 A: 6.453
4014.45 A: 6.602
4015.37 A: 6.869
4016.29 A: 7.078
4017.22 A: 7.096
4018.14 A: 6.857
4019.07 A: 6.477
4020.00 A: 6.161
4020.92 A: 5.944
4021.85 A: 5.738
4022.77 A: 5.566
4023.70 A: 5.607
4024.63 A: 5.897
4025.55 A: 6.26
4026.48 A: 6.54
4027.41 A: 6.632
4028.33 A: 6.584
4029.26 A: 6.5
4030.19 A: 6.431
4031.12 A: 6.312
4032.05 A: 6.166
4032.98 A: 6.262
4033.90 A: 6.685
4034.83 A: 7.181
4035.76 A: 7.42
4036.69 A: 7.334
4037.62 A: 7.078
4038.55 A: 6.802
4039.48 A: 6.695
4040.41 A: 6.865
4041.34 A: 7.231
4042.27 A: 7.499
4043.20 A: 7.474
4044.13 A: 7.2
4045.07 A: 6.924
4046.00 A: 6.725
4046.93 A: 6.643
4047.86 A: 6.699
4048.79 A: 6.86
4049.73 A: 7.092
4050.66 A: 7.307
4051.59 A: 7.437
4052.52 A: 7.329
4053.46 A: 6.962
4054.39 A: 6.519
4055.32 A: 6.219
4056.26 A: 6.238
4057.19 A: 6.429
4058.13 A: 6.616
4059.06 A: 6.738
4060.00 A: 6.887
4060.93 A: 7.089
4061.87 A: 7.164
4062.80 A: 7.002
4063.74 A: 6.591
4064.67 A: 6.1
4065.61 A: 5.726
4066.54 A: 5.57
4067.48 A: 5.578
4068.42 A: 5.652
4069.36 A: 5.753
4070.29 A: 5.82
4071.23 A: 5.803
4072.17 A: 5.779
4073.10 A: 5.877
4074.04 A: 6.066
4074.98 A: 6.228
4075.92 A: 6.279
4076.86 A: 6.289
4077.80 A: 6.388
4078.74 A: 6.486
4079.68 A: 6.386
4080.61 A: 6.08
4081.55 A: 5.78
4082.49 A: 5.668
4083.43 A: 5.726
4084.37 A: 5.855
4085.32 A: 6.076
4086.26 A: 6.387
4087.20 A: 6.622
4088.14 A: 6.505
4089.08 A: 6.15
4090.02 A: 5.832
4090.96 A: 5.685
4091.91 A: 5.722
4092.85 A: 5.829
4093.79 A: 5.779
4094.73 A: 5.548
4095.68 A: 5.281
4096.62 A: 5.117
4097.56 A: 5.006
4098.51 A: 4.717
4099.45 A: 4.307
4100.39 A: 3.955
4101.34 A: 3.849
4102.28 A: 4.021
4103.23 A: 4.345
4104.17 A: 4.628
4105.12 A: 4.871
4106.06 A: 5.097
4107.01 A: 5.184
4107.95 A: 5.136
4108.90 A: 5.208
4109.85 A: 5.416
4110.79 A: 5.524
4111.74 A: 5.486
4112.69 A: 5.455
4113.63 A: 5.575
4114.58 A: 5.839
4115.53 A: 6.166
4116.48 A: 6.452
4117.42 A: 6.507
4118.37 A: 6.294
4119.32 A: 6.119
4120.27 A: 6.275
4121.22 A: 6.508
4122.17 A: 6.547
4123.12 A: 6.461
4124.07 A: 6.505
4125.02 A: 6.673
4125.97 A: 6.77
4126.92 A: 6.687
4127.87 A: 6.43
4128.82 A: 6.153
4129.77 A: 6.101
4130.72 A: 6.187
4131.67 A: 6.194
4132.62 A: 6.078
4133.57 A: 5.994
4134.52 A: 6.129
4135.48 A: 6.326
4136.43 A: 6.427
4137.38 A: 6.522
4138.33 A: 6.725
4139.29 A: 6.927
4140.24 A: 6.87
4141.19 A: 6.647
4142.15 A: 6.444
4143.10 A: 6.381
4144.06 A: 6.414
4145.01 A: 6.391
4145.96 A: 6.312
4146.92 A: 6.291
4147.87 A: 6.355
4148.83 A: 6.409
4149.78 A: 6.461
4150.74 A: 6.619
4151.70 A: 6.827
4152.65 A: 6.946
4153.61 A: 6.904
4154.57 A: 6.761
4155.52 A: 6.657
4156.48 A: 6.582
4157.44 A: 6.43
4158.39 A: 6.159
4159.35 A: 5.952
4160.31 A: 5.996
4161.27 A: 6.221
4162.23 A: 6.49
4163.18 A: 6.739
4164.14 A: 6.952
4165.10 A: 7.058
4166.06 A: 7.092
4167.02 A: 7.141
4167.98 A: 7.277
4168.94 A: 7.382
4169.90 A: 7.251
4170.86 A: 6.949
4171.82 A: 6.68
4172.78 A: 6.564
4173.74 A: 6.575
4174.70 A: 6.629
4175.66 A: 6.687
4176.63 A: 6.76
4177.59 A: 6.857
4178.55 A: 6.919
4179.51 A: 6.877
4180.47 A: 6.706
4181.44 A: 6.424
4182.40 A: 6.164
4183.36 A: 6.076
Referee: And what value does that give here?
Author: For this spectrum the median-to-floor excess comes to 0.1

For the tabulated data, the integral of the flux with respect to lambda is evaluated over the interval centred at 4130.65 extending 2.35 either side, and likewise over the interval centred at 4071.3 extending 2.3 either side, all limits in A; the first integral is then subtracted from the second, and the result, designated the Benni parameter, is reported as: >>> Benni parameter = -2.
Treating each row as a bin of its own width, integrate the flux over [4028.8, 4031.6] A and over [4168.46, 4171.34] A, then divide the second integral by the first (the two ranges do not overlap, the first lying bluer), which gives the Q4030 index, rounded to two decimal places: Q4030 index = 1.16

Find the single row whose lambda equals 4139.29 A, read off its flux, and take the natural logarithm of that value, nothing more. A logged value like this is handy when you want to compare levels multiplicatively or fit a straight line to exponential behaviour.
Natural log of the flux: 1.94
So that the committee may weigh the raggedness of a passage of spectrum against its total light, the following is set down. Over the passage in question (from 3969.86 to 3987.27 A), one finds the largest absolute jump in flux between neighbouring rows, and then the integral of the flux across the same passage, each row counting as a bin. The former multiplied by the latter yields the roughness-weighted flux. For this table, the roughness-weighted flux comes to 44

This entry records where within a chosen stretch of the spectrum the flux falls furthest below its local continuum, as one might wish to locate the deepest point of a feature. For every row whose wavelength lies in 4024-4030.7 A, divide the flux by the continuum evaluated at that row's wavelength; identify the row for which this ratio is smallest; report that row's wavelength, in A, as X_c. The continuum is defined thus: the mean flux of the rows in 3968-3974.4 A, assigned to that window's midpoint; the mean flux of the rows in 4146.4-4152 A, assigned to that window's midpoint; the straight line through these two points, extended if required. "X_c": 4024.63 A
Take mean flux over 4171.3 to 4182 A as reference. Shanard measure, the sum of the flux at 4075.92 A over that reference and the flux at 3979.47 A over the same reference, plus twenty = 21.7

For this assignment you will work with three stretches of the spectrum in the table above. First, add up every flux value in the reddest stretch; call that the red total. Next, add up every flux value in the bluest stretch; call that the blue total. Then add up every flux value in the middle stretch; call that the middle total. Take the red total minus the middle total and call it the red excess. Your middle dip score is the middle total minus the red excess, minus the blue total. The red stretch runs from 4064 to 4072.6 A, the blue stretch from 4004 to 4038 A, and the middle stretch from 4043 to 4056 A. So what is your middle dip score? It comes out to -97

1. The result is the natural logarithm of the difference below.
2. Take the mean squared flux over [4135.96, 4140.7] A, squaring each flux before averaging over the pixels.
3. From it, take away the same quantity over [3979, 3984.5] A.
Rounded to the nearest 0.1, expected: 2.6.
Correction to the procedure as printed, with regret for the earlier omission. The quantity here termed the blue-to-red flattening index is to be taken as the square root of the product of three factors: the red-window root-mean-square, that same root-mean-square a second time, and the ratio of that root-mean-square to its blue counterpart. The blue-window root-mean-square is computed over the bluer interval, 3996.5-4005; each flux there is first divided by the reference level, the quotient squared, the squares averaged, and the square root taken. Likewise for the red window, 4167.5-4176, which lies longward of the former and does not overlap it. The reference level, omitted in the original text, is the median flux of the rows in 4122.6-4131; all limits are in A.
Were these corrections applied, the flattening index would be 1.09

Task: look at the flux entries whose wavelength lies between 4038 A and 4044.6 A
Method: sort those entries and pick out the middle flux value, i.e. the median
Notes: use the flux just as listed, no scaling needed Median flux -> 7.2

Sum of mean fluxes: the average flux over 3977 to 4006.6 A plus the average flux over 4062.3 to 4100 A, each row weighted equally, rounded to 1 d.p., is 11.9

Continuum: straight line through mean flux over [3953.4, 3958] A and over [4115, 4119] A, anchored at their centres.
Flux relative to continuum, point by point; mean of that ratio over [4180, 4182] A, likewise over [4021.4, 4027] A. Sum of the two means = 2.01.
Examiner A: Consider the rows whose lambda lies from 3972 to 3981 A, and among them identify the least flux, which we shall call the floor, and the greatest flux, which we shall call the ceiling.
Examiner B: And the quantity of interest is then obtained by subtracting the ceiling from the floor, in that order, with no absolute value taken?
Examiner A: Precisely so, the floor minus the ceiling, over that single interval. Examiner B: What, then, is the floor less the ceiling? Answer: -2.72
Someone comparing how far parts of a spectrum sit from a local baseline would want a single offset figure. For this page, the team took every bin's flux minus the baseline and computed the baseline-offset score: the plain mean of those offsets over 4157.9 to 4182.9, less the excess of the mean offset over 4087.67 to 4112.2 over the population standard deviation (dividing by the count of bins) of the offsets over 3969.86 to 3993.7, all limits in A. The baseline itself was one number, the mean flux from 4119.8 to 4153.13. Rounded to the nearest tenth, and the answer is 3.0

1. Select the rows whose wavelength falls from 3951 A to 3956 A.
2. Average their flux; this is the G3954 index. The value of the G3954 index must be 5.1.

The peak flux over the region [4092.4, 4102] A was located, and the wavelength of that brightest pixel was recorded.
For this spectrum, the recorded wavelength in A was 4092.85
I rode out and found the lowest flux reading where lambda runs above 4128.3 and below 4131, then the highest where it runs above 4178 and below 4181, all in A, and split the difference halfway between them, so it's 6.51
